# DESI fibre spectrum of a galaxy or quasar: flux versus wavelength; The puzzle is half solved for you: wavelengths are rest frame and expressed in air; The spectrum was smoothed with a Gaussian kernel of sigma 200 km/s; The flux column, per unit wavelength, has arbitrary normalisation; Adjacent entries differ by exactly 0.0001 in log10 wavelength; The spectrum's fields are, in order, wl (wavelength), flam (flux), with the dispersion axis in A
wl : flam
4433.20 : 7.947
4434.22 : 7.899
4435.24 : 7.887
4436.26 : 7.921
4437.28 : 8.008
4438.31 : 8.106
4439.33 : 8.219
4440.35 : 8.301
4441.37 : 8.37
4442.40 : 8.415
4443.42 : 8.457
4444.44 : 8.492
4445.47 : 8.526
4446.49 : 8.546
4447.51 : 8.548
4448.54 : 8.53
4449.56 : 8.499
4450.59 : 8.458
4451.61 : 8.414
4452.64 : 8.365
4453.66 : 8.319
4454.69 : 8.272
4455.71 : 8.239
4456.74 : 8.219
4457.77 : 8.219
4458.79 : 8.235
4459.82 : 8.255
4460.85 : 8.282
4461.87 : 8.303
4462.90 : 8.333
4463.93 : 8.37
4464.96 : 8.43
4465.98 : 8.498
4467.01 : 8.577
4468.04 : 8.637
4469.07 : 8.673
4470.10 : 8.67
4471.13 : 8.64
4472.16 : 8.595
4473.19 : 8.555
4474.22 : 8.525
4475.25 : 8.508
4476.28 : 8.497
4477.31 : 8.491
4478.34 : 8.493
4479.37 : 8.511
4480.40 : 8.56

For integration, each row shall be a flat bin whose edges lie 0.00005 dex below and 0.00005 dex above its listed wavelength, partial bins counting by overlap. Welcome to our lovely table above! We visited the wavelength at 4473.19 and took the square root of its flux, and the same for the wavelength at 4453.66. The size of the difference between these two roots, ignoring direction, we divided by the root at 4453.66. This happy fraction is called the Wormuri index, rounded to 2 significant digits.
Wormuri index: 0.014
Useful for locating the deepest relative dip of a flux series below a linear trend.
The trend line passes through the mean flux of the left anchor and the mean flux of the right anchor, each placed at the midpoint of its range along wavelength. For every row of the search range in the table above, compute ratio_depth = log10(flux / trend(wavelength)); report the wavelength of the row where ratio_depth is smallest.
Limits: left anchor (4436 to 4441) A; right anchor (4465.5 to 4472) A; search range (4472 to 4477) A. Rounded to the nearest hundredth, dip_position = 4476.28 A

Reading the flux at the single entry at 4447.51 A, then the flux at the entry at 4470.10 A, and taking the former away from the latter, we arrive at 0.12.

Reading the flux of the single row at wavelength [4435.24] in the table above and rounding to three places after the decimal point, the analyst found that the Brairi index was 7.887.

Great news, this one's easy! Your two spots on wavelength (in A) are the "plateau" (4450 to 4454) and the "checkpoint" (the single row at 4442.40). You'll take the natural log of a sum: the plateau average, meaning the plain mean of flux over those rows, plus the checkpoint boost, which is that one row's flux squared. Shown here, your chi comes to 4.372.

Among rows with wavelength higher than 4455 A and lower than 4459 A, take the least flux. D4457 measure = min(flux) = 8.219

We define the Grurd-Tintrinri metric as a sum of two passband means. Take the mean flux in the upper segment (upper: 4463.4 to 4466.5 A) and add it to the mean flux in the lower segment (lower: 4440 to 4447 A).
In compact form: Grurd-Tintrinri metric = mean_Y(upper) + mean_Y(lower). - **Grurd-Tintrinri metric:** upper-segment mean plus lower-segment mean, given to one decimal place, 16.9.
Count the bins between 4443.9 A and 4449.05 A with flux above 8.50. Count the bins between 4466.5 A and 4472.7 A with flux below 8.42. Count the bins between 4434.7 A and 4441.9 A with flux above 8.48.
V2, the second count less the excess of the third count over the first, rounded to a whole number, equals 4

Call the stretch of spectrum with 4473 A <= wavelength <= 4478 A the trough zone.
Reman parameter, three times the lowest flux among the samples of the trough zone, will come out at 25.5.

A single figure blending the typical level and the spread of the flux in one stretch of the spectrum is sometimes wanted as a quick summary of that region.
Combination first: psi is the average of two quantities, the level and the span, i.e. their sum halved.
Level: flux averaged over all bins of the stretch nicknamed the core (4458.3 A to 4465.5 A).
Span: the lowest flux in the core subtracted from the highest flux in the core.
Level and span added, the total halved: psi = 4.26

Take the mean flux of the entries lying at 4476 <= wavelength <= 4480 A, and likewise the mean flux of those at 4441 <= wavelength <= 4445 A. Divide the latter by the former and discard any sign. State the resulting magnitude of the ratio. 0.99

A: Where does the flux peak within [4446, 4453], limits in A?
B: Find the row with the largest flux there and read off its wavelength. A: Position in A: 4447.51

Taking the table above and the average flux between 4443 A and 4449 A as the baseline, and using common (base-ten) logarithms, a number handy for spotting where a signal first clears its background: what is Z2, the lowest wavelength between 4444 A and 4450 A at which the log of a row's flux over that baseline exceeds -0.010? 4444.44 A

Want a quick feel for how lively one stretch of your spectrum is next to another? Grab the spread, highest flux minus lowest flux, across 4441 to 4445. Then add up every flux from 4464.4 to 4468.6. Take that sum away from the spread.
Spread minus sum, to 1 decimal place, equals -34.0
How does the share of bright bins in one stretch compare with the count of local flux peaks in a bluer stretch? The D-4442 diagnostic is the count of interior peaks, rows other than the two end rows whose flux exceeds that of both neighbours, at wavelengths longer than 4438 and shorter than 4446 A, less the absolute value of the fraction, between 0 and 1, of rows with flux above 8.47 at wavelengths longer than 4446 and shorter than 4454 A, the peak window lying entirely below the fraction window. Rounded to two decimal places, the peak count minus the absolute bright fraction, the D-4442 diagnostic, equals -0.50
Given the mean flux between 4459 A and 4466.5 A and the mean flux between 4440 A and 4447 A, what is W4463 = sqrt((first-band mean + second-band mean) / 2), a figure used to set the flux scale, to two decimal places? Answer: 2.90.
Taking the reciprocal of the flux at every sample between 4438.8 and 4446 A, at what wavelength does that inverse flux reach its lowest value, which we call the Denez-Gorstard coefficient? 4445.47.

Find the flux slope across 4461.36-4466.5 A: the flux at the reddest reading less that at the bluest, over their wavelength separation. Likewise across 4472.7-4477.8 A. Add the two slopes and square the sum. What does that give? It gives 0.0010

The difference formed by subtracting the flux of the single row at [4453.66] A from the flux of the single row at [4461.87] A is -0.02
